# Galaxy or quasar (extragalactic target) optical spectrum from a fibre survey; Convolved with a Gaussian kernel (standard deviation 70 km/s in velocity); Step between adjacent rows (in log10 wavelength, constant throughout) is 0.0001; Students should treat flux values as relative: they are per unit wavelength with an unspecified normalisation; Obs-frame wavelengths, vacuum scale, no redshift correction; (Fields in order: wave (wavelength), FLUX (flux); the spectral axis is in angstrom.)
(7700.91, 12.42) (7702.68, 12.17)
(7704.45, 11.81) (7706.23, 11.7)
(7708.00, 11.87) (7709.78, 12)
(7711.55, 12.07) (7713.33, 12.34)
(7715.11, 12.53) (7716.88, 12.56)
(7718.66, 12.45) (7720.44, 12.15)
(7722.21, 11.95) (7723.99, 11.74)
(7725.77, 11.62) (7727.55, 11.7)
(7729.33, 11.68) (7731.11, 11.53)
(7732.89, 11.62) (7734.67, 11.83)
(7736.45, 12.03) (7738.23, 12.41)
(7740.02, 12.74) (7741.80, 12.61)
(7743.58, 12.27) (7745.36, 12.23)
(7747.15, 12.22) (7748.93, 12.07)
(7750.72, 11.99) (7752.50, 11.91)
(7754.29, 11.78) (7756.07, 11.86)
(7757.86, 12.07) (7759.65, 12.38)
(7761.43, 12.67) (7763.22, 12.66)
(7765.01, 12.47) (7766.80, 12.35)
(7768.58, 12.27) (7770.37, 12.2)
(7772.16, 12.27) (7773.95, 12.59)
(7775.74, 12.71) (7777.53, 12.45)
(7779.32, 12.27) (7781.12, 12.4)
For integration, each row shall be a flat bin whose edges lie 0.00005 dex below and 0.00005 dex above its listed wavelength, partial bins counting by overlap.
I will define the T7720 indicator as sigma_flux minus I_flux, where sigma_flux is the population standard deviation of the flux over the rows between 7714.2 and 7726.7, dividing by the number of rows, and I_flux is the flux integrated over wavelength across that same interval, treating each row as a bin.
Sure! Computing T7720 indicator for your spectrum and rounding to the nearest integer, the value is -151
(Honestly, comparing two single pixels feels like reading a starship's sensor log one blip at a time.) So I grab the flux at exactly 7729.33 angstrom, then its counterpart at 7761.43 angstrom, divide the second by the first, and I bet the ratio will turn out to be 1.08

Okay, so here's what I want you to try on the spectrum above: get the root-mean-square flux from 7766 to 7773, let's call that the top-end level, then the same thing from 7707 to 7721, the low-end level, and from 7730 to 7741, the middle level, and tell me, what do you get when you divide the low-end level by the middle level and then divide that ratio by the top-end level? 0.0829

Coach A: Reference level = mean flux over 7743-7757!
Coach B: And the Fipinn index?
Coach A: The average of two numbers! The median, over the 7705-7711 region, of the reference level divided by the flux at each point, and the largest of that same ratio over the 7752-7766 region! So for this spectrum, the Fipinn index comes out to 1.02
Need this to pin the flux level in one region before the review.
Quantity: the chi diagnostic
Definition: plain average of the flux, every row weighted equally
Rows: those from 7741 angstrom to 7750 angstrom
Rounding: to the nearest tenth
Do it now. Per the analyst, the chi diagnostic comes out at 12.3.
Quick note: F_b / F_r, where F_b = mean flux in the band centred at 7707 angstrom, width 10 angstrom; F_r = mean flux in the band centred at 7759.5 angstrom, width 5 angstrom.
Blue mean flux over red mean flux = 0.96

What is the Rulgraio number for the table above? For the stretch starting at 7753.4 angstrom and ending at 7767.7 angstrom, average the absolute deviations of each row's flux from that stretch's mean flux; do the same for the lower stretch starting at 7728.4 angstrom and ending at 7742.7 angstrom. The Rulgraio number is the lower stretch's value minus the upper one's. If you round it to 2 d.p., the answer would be 0.12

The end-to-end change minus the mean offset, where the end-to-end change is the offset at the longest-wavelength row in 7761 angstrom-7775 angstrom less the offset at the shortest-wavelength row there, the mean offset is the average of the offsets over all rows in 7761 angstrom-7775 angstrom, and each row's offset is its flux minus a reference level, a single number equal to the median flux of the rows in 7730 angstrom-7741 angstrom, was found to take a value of -0.6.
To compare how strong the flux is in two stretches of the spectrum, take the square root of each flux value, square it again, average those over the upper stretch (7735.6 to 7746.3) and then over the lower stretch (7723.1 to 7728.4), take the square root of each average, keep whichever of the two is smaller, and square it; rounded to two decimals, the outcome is 11.69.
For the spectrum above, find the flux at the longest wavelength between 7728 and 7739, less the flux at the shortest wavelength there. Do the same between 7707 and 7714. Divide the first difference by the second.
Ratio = 2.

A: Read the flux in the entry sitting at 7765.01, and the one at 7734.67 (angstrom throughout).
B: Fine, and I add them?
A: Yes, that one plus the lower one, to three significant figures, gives 24.3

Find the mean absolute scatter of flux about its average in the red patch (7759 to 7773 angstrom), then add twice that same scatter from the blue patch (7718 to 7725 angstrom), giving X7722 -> 0.60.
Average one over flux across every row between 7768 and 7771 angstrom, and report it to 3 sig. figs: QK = 0.0817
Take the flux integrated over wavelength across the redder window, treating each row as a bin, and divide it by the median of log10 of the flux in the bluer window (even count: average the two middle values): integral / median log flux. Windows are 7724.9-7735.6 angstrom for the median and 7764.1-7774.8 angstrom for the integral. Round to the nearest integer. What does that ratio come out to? 124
